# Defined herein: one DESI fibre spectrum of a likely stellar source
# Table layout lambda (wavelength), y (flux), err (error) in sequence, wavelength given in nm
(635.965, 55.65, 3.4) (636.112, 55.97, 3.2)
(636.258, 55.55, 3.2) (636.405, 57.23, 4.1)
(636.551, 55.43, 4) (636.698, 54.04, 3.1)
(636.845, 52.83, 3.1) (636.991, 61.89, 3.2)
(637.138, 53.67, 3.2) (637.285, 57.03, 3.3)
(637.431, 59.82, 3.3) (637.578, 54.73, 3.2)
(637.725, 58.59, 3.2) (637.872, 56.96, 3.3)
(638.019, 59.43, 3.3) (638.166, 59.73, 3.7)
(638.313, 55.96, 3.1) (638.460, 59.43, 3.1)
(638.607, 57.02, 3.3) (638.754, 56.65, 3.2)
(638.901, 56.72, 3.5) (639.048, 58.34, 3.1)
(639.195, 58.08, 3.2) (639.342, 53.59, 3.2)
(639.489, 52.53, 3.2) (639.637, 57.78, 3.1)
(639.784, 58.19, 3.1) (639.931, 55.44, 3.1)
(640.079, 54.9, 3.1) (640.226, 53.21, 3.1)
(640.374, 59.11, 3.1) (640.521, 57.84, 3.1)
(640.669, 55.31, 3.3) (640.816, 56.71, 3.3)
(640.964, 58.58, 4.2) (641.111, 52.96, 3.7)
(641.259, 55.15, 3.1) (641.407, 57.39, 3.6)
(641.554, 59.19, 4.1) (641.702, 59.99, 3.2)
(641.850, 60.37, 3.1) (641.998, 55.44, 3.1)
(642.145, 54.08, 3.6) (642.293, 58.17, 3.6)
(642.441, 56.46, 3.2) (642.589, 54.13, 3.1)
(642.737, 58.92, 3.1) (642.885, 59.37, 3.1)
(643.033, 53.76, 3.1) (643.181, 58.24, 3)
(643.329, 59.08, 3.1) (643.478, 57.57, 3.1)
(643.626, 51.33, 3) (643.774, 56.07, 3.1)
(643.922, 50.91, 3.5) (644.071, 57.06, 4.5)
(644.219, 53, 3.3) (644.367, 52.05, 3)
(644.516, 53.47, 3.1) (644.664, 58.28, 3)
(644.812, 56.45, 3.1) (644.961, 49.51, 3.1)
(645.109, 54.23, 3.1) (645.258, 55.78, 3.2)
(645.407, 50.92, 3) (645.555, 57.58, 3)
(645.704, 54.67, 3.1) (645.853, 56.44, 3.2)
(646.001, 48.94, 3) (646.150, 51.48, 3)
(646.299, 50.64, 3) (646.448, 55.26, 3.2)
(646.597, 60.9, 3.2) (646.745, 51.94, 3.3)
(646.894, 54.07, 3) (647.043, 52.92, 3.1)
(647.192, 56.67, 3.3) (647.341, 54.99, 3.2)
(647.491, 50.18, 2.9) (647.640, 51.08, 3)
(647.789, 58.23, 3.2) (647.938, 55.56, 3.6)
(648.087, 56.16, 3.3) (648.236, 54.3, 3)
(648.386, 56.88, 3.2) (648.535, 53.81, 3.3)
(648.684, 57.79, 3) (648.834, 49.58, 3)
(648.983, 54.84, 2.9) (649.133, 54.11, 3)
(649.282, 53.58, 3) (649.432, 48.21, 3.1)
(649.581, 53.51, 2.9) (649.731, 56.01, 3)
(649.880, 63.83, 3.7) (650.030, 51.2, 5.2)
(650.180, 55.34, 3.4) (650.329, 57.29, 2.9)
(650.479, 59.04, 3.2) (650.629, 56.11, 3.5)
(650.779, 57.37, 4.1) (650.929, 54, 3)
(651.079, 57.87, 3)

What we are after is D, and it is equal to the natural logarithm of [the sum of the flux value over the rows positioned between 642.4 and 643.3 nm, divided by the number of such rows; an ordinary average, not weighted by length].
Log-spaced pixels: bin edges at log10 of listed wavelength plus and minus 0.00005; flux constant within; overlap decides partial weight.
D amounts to 4.04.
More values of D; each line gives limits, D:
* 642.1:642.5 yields 4.03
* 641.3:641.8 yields 4.08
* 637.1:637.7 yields 4.03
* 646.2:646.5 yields 3.97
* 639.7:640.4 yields 4.03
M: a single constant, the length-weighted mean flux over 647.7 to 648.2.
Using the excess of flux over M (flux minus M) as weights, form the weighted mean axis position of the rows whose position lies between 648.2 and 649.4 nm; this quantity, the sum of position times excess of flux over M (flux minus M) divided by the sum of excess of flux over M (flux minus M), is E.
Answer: 648.87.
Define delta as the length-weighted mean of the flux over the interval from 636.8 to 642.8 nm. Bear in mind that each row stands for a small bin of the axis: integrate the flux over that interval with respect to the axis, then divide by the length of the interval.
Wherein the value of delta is 56.9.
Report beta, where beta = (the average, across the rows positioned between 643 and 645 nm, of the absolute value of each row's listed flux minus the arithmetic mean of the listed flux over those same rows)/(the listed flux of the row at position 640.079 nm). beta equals 0.050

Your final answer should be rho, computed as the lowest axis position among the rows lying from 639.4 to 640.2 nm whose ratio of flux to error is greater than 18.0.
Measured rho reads 639.637 nm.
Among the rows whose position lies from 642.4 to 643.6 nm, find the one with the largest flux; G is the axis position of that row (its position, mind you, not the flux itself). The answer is 642.885 nm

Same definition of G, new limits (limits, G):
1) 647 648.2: 647.789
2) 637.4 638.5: 637.431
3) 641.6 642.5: 641.850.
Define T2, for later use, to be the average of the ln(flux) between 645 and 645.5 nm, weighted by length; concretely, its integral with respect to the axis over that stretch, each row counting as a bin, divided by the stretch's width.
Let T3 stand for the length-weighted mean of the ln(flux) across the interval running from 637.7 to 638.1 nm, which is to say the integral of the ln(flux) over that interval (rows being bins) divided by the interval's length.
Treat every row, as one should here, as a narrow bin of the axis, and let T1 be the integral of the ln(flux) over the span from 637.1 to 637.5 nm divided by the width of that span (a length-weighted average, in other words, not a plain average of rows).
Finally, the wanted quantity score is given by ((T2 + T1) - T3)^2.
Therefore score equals 15.74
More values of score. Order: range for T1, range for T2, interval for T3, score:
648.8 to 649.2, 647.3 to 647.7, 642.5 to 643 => 14.95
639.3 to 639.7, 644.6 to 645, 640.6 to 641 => 15.70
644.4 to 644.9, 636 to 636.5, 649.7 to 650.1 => 15.99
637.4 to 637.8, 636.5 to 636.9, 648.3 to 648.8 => 16.13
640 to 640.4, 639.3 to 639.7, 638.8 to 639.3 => 15.56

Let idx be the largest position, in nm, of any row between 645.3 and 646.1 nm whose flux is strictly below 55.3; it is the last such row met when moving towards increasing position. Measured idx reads 646.001 nm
